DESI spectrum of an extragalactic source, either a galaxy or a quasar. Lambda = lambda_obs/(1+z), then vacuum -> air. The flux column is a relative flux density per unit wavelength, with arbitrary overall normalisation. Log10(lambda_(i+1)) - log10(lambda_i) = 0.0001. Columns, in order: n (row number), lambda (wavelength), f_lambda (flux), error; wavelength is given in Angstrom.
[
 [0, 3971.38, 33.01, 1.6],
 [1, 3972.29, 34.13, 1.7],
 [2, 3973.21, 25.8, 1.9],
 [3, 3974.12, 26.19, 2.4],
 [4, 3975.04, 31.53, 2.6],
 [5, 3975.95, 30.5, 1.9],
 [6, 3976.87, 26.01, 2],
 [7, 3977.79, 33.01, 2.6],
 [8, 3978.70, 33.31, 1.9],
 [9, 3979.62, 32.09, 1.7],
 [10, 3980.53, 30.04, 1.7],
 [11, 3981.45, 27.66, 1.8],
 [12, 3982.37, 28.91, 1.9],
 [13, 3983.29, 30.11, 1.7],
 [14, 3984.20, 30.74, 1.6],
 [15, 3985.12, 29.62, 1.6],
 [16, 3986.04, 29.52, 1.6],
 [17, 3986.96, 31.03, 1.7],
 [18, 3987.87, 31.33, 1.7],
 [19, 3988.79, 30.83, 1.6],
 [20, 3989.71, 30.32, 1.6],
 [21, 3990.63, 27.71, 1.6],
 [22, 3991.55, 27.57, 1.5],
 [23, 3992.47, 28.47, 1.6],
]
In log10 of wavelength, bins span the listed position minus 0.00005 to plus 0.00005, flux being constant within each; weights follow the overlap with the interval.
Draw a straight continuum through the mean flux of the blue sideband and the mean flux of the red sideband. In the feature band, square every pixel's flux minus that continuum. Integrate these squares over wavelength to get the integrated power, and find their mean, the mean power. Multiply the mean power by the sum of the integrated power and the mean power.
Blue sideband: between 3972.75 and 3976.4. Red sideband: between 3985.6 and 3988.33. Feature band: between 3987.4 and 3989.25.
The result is 0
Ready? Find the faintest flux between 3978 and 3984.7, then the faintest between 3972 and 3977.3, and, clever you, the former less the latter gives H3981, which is 1.9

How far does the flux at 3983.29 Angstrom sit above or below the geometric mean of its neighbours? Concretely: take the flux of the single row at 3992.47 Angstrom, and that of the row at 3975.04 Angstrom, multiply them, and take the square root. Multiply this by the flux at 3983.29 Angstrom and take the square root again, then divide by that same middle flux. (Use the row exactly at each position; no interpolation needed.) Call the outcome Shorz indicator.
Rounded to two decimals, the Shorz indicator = 1.00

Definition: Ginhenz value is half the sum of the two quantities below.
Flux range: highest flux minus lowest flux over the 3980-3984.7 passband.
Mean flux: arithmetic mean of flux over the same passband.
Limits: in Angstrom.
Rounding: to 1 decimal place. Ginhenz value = 16.3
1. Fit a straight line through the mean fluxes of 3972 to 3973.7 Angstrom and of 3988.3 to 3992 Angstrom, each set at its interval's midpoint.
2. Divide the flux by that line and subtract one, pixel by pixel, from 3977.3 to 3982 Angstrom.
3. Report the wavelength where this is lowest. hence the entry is 3981.45 Angstrom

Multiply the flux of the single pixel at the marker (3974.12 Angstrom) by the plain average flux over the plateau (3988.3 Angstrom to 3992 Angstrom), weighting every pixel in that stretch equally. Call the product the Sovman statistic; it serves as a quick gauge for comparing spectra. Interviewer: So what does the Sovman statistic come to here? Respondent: 762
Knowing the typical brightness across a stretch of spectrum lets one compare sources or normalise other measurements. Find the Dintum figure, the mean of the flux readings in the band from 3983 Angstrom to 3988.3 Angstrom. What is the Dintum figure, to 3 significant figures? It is 30.4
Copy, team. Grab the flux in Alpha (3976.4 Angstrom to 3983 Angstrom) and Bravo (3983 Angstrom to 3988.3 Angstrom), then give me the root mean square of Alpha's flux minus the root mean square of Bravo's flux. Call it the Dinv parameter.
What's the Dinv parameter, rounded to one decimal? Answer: -0.1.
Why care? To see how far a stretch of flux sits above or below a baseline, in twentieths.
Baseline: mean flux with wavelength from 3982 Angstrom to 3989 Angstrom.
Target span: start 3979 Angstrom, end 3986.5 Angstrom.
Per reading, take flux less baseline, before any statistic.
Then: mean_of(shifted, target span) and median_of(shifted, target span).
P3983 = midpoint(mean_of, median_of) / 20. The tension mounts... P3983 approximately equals -0.02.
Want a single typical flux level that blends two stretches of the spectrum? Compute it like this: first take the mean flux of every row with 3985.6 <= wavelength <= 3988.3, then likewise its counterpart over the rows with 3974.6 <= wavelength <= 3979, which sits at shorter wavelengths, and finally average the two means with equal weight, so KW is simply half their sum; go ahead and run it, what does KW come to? 30.7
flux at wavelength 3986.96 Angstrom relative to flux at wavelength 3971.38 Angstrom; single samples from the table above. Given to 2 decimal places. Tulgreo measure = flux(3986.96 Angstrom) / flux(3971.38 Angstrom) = 0.94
